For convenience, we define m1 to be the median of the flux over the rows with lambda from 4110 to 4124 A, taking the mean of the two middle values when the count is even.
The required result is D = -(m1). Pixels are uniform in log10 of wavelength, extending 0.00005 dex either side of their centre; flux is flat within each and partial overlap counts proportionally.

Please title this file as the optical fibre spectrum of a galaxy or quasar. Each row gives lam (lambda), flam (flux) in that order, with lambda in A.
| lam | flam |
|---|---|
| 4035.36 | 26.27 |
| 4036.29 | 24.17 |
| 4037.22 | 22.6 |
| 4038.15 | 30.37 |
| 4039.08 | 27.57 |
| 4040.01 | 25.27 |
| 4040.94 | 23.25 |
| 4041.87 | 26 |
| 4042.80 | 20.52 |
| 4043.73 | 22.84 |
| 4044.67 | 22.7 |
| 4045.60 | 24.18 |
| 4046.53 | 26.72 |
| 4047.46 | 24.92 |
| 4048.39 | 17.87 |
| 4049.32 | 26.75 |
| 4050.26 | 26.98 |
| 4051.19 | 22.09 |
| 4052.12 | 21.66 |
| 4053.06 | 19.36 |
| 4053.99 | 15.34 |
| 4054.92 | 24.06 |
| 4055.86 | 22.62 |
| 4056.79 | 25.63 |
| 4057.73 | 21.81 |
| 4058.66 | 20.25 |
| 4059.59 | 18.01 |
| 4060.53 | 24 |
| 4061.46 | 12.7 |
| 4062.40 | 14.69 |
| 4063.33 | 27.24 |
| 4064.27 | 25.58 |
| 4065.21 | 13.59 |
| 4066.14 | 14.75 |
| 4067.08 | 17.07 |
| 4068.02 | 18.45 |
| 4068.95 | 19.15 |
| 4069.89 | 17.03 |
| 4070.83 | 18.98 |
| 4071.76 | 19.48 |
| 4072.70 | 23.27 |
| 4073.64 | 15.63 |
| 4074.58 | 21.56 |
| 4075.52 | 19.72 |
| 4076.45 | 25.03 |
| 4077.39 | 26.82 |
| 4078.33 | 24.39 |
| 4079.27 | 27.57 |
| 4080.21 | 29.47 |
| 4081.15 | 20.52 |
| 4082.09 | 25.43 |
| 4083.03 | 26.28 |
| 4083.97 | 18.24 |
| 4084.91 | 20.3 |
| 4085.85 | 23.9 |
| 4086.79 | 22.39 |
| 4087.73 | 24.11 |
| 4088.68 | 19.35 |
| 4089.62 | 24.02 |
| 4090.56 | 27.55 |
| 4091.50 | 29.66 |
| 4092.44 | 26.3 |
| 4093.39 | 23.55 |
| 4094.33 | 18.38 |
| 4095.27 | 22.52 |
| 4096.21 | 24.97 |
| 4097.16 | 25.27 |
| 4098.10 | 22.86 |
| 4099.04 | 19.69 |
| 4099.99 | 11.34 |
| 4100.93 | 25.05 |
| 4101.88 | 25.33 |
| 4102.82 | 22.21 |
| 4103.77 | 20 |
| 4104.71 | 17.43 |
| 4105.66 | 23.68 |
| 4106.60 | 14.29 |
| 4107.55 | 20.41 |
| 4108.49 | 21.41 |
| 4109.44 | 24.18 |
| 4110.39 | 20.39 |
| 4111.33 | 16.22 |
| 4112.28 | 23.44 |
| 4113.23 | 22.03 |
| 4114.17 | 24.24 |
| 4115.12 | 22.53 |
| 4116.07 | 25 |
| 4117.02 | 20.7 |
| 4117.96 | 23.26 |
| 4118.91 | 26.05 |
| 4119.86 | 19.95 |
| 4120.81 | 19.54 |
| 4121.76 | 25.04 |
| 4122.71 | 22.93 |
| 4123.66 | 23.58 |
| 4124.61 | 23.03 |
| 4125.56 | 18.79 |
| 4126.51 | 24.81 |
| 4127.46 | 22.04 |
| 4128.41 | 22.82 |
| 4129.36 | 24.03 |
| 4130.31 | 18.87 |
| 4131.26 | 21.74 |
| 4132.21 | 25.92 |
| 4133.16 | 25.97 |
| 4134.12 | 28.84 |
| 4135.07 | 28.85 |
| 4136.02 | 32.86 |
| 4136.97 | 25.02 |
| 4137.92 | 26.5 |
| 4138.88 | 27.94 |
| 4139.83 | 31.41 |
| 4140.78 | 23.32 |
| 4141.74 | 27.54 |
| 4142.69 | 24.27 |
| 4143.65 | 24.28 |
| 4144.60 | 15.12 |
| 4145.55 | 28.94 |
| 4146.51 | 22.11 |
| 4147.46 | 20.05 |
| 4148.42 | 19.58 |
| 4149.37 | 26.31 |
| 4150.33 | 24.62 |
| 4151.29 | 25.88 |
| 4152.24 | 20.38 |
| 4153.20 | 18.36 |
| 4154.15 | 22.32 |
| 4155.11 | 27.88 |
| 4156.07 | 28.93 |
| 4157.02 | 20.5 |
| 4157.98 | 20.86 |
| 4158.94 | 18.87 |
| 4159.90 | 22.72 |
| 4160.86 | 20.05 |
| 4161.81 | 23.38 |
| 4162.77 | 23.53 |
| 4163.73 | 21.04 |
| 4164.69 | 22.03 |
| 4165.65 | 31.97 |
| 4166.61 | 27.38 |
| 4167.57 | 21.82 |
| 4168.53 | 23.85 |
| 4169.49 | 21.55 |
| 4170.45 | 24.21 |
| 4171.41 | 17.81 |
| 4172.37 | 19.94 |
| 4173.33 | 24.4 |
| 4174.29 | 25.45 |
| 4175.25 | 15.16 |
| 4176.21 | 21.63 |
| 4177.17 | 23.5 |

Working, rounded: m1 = 22.9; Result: -22.9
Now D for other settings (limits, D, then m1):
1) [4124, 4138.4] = -24.8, 24.8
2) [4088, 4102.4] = -24.0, 24.0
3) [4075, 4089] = -24.1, 24.1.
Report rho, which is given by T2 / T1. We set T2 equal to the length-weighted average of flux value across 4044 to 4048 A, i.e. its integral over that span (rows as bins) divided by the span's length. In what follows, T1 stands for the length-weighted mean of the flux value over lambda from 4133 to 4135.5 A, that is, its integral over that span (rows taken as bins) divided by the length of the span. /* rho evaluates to 0.87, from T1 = 28.0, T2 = 24.4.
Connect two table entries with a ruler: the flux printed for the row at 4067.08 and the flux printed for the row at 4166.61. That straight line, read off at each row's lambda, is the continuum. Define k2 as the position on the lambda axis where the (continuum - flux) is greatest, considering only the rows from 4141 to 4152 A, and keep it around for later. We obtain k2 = 4144.60 A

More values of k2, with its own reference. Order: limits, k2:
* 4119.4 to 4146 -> 4144.60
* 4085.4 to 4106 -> 4099.99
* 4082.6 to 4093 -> 4083.97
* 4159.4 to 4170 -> 4160.86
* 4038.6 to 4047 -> 4042.80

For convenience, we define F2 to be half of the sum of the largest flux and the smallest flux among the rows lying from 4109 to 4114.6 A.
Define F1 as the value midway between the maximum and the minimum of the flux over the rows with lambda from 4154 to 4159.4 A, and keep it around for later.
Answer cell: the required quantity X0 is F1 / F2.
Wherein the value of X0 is 1.18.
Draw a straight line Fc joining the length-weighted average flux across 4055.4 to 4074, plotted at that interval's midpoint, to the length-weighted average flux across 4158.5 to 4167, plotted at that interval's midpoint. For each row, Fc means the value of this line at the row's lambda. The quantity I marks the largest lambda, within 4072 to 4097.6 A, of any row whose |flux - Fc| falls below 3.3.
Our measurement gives 4095.27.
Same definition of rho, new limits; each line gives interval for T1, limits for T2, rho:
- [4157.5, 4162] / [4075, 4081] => 1.20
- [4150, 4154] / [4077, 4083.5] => 1.16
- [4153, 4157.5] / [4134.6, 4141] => 1.18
